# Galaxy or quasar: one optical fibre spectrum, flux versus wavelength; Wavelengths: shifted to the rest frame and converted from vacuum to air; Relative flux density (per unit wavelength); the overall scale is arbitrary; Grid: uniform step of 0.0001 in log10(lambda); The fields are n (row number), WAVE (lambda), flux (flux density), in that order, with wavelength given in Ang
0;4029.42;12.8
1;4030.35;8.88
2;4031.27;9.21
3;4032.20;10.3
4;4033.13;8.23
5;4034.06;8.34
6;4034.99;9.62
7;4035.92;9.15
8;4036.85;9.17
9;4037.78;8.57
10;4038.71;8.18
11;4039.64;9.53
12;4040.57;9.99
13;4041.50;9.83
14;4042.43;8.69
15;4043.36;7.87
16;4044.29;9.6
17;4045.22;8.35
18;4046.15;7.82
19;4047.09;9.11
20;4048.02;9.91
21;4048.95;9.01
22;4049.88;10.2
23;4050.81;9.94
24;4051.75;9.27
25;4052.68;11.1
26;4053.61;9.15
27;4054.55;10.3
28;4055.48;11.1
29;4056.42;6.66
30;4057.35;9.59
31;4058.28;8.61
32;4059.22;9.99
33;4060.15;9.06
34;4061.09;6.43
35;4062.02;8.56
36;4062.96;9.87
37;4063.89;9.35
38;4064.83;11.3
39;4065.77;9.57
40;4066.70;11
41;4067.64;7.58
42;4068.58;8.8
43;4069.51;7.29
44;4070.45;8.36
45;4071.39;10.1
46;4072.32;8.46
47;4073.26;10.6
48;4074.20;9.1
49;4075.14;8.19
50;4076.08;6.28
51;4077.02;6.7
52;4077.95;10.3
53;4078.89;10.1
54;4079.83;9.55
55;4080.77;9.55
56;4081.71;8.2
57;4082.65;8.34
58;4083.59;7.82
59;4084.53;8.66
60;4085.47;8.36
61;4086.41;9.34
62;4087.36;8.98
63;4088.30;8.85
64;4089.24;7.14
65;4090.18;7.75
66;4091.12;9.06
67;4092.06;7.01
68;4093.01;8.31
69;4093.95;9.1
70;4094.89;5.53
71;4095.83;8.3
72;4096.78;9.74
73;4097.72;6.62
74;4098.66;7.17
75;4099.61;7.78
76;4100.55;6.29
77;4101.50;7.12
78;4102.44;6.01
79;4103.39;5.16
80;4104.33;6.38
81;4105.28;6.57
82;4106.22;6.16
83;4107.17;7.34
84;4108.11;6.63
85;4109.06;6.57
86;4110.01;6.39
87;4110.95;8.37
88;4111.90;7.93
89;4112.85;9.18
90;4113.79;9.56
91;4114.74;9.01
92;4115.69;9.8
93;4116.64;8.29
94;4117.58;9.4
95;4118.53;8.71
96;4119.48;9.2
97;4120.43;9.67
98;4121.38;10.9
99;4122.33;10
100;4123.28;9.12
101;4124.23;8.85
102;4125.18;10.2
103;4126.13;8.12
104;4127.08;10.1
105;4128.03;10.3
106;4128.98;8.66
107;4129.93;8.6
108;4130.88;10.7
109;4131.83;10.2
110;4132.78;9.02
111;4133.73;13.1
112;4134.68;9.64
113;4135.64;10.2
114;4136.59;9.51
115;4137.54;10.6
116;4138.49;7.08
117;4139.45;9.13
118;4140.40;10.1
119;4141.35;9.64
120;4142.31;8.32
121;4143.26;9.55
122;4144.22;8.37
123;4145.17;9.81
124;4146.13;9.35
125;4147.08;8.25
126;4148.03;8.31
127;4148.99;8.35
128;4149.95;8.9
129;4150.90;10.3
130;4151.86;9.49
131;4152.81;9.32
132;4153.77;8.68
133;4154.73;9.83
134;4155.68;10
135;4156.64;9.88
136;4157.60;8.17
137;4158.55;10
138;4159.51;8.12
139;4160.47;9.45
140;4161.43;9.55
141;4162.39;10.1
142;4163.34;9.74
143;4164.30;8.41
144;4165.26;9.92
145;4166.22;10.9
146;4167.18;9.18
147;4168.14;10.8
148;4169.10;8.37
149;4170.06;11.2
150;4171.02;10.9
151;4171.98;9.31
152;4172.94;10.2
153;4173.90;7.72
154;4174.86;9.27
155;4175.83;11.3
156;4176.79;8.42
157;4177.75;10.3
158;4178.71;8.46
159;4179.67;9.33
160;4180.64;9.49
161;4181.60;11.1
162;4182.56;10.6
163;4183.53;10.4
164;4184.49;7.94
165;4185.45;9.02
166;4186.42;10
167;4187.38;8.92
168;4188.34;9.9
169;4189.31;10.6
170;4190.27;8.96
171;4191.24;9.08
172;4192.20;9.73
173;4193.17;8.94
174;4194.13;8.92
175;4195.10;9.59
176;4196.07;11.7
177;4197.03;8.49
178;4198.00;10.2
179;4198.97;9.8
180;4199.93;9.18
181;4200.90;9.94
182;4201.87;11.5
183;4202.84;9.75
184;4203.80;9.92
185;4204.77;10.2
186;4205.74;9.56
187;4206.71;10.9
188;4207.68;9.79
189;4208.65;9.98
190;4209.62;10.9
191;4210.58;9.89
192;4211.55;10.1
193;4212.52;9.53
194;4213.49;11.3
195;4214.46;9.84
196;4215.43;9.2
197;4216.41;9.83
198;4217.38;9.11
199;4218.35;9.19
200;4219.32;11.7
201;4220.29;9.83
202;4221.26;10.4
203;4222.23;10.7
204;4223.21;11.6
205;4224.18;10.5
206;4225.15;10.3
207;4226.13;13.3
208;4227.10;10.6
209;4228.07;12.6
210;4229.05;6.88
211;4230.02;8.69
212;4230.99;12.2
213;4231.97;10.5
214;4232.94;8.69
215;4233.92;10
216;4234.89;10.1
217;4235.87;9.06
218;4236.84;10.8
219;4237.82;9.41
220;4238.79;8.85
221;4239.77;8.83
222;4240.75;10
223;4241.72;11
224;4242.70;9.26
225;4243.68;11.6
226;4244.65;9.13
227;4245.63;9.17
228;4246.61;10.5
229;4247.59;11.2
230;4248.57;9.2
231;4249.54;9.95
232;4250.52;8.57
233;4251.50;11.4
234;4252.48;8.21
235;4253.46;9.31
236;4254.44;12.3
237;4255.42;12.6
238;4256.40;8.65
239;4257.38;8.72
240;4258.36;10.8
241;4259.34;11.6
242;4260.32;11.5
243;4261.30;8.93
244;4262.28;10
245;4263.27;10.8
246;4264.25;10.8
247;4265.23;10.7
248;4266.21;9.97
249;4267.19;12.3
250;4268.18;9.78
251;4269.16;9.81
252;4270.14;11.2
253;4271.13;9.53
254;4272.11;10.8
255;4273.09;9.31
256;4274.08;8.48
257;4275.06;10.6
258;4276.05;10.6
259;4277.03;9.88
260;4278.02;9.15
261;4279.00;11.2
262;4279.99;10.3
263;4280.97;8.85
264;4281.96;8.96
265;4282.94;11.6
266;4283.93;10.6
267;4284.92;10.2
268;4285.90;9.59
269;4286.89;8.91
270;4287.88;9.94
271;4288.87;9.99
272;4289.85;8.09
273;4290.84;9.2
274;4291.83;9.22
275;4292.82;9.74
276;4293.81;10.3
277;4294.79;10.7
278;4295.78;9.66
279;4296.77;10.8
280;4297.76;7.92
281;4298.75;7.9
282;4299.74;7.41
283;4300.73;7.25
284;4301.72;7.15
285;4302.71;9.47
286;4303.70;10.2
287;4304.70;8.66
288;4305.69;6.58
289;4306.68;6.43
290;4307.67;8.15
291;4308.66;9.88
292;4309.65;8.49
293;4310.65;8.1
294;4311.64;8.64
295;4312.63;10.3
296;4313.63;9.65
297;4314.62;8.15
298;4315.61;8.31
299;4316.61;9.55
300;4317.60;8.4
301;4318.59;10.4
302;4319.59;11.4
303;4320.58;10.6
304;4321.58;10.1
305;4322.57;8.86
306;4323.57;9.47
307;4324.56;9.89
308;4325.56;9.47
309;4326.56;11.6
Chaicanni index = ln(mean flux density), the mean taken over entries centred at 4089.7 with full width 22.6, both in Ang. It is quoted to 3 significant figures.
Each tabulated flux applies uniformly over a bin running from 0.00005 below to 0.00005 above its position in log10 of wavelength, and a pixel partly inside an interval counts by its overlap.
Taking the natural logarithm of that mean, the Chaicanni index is 2.11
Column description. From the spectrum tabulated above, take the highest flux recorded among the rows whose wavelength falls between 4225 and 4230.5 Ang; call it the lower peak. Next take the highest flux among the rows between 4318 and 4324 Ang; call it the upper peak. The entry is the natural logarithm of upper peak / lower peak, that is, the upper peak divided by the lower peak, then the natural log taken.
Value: -0.15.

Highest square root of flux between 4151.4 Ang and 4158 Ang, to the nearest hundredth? 3.16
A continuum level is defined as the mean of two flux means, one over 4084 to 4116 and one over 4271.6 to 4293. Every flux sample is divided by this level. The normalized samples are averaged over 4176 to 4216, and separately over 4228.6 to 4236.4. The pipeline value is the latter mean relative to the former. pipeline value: 0.97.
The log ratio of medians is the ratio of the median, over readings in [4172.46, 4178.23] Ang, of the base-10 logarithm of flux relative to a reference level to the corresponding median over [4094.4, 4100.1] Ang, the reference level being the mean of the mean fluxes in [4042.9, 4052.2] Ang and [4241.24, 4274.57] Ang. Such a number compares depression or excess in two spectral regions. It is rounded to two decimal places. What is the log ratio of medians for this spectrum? -0.03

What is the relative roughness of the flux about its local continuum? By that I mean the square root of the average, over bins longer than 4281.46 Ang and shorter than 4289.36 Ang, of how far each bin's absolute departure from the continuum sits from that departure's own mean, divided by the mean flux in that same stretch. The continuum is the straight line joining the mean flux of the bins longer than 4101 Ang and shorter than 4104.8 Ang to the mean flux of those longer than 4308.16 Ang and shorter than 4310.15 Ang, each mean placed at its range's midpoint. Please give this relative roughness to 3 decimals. 0.080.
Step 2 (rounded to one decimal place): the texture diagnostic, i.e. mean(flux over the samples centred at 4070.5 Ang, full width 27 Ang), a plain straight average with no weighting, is 8.9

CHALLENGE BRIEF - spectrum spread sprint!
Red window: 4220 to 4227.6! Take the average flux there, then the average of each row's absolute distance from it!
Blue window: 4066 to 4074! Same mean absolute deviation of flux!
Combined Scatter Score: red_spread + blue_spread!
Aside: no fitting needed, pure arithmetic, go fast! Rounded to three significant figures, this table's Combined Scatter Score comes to 1.93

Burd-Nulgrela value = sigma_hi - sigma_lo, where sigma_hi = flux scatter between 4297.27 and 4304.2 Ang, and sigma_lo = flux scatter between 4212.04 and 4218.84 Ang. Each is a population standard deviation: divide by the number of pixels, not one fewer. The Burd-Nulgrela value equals 0.4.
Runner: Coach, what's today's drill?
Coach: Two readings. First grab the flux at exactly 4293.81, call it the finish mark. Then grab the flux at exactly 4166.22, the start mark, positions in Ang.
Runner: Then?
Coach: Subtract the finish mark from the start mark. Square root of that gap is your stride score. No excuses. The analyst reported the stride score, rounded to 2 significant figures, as 0.77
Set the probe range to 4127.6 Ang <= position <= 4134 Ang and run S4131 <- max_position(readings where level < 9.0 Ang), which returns 4129.93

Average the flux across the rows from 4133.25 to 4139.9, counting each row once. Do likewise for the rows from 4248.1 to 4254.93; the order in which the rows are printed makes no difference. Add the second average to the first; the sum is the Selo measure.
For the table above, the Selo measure 19.7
